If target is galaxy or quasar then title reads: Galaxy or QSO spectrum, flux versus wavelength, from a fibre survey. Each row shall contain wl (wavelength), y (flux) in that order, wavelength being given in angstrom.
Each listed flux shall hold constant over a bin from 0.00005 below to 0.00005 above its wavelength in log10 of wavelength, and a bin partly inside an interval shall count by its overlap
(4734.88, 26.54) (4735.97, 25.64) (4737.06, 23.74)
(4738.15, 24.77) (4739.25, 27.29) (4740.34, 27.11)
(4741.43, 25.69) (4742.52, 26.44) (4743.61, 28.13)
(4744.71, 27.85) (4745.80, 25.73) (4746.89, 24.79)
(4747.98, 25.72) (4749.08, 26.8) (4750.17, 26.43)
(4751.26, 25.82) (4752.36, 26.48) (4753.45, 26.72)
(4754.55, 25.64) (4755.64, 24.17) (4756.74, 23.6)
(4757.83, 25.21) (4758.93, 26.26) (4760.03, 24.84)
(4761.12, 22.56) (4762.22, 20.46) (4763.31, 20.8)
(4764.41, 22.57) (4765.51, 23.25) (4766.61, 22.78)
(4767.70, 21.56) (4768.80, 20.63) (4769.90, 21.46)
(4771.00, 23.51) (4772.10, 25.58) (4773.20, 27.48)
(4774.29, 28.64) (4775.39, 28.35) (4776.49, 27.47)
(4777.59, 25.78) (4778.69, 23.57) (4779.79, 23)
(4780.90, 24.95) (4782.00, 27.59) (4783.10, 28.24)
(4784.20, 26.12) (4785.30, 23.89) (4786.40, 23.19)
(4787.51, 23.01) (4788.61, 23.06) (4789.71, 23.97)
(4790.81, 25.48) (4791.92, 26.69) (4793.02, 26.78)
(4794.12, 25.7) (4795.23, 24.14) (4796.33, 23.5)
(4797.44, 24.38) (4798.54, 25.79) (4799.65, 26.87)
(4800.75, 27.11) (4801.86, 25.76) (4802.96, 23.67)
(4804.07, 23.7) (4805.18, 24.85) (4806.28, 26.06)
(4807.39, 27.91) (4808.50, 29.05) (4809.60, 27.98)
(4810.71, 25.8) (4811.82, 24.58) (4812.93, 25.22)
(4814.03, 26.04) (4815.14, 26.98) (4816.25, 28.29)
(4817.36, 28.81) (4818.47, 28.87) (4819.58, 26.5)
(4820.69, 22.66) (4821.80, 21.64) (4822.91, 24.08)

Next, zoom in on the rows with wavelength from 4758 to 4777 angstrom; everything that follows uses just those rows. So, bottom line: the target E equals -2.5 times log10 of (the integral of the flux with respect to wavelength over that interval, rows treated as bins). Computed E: -6.65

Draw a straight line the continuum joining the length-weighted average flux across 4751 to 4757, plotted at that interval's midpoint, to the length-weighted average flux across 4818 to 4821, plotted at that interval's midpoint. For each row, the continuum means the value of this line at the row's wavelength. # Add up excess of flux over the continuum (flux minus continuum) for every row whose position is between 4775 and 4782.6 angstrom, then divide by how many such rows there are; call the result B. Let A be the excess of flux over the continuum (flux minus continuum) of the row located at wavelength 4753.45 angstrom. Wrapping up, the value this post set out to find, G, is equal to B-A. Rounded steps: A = 1.3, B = 0.1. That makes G -1.2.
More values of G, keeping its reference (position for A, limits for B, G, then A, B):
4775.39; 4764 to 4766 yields -5.3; 2.7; -2.7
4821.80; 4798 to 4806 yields 4.0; -4.6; -0.6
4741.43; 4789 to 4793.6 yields -0.5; 0.4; -0.1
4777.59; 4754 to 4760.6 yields -0.6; 0.1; -0.5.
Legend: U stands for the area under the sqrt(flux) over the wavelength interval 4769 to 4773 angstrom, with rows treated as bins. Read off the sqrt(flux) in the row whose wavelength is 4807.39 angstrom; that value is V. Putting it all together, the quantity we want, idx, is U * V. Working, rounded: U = 19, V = 5.28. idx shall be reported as 102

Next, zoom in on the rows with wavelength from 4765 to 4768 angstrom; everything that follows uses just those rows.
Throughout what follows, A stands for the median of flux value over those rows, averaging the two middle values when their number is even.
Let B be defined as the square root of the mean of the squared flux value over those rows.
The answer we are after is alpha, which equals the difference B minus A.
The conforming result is -0.2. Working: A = 23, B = 22.5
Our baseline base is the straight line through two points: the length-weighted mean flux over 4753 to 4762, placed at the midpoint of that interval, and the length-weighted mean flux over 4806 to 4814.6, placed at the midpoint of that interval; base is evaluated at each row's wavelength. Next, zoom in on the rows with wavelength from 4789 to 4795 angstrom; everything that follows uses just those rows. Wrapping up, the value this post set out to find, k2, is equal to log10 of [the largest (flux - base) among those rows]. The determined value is -0.09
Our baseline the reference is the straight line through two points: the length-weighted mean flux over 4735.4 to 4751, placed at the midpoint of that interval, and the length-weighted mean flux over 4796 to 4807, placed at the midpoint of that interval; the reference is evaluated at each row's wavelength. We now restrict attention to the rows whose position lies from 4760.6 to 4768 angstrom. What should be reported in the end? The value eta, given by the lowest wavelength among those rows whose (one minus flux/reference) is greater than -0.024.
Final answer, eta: 4761.12 angstrom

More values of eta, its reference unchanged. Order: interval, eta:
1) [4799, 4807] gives 4801.86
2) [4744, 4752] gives 4745.80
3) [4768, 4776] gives 4768.80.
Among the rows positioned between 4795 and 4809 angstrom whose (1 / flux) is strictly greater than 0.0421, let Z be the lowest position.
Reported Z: 4796.33 angstrom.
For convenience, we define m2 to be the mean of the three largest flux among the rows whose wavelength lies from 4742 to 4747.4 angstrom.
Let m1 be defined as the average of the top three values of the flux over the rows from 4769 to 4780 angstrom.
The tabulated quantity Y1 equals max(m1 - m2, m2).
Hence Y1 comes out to 27.5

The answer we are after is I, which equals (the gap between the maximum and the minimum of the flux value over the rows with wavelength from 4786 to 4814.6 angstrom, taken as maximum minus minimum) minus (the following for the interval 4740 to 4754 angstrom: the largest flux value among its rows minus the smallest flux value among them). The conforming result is 2.7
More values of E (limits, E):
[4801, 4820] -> -6.75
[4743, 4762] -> -6.72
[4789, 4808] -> -6.71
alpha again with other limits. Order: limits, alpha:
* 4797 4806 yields 0.0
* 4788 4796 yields -0.3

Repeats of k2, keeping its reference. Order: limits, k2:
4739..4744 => 0.60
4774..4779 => 0.53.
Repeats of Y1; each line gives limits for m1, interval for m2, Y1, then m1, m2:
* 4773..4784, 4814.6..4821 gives 28.7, 28.4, 28.7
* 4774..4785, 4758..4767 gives 24.8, 28.4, 24.8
